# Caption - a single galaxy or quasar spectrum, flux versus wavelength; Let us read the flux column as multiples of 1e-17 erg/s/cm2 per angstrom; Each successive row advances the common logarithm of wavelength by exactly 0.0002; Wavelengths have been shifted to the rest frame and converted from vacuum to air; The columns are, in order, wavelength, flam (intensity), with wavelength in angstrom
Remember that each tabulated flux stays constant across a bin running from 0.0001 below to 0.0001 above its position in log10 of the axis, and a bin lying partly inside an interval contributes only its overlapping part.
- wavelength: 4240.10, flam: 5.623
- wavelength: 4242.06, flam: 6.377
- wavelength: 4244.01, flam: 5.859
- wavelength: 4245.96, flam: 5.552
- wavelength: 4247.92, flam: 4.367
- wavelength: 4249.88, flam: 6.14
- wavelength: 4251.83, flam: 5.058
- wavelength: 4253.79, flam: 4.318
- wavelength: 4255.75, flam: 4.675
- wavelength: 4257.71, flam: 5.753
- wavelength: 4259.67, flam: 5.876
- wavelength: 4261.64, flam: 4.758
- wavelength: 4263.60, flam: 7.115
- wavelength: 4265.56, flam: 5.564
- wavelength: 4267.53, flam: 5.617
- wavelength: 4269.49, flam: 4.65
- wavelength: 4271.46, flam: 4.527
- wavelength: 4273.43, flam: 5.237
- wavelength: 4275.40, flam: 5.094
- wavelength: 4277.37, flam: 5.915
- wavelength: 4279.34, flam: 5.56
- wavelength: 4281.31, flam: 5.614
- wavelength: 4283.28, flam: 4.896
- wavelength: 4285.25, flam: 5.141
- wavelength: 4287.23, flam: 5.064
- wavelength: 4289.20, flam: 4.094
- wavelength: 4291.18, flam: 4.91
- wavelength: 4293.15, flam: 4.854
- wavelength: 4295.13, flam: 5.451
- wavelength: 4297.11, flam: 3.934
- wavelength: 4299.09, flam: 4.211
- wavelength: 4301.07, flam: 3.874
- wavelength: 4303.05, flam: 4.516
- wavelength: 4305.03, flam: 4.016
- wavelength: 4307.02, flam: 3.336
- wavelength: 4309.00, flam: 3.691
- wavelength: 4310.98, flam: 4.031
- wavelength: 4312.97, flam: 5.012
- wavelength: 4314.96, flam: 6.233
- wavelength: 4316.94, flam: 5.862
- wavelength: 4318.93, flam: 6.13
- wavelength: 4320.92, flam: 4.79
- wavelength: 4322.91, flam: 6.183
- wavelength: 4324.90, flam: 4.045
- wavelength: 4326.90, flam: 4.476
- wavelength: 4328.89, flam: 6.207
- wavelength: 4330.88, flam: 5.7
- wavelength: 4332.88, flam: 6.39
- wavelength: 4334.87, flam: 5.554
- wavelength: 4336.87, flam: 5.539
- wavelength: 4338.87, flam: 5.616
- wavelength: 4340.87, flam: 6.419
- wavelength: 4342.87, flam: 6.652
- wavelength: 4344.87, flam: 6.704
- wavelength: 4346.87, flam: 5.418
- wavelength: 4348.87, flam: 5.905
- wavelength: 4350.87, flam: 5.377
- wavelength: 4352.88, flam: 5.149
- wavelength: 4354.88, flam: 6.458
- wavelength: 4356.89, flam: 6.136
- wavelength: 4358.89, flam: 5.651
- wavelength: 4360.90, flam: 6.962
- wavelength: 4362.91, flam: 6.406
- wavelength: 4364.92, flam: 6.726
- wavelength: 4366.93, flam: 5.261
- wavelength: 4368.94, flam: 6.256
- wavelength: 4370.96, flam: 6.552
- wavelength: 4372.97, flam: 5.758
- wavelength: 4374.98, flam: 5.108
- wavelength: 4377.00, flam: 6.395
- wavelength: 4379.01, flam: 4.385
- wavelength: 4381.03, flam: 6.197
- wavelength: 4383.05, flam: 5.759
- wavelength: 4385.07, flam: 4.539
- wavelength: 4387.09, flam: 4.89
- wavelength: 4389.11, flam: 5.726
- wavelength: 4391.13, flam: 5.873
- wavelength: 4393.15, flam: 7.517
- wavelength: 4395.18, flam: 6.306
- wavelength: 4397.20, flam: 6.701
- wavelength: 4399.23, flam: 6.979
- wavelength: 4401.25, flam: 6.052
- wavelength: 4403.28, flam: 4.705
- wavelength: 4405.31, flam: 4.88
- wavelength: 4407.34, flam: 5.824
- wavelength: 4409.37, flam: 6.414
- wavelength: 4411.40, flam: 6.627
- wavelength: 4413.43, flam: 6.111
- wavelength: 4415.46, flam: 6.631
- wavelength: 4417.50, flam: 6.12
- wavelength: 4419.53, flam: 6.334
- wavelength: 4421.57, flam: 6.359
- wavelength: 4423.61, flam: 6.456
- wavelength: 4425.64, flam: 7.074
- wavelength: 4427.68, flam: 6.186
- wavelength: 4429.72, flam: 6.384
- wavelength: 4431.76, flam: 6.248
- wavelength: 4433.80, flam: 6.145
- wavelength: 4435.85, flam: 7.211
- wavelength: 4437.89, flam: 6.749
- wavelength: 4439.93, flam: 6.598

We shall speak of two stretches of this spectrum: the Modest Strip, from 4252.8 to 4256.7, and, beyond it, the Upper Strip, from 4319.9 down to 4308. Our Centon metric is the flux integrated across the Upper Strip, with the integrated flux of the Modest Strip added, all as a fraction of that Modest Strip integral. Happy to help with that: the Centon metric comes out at 4.5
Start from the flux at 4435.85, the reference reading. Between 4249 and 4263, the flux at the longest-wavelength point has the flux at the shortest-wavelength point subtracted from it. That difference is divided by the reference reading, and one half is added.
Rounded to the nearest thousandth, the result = 0.308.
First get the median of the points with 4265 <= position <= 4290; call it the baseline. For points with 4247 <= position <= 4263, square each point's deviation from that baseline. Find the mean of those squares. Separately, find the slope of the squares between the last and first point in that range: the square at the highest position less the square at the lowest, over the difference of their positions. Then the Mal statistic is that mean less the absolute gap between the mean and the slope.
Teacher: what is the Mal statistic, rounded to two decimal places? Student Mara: -0.03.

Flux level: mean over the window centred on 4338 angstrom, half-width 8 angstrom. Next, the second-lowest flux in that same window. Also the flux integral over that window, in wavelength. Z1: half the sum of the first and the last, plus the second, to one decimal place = 57.1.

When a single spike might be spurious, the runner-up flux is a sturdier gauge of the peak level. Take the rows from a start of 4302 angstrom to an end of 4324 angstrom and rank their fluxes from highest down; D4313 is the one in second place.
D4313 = 6.183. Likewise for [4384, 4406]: 6.979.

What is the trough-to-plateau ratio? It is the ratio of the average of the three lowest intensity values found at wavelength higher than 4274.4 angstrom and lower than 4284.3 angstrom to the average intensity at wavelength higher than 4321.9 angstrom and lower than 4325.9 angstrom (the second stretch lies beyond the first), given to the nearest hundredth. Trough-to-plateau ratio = 1.01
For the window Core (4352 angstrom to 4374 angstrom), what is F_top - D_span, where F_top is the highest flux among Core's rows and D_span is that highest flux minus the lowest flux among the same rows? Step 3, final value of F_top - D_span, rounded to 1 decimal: 5.1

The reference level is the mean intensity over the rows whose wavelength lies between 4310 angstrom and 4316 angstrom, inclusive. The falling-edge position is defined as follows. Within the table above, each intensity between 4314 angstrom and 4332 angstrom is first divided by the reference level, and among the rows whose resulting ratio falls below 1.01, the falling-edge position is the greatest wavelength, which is 4326.90 angstrom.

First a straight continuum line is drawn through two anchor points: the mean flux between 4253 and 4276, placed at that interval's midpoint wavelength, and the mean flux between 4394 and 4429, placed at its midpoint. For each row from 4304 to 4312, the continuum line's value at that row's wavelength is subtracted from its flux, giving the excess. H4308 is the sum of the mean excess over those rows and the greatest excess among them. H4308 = -3.3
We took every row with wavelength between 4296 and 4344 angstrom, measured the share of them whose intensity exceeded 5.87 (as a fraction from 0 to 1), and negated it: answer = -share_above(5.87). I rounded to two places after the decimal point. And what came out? -0.29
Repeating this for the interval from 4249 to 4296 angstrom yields -0.17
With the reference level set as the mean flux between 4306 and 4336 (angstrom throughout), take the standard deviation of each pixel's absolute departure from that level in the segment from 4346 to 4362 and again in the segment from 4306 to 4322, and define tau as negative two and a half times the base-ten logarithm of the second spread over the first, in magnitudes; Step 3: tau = 0.10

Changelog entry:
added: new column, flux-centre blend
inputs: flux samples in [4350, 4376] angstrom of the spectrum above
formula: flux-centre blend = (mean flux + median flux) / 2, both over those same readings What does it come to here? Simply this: 6.1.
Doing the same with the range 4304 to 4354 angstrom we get 5.5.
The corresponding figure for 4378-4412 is 5.9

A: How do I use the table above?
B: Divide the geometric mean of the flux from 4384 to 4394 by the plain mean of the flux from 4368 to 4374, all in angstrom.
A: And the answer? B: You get 0.91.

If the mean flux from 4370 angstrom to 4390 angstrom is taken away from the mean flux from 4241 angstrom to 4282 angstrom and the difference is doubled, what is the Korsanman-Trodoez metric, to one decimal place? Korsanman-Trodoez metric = -0.2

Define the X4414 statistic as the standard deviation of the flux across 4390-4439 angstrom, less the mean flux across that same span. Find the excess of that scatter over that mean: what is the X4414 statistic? -5.7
